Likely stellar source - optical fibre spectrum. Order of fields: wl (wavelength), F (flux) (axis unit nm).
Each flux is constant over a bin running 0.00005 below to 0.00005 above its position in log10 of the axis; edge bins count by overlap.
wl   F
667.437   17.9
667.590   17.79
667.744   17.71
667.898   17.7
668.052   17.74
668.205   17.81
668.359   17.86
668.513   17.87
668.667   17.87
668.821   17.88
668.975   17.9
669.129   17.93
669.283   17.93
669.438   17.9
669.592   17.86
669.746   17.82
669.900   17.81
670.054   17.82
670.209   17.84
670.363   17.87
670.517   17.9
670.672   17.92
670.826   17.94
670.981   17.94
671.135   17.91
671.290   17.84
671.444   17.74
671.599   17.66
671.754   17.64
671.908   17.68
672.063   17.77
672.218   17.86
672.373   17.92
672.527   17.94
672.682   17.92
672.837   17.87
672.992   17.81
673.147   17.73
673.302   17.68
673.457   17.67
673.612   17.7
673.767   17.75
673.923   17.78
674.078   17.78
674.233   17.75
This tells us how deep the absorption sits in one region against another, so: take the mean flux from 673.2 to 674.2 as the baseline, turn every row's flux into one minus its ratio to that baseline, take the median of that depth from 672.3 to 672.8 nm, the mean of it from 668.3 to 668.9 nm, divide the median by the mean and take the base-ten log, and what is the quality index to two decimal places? 0.13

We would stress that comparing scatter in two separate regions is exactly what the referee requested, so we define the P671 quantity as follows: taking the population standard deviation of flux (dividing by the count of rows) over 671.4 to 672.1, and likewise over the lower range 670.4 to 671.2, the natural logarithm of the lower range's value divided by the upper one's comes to -1.1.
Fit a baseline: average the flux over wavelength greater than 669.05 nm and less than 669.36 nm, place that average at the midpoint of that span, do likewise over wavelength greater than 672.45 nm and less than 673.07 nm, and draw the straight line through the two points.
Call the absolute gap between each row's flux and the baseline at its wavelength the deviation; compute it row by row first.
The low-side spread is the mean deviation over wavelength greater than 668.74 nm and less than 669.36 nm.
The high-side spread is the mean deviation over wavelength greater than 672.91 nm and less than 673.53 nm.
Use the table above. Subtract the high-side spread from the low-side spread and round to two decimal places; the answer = -0.13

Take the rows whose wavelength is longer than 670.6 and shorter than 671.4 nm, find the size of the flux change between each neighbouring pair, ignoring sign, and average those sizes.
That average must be 0.030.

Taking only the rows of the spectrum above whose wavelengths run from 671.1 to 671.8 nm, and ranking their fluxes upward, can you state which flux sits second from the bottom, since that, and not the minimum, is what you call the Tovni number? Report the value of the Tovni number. 17.66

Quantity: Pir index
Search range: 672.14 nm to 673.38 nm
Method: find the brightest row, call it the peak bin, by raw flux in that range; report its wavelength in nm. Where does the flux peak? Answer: 672.527 nm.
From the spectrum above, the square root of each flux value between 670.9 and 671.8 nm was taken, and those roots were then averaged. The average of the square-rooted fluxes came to 4.22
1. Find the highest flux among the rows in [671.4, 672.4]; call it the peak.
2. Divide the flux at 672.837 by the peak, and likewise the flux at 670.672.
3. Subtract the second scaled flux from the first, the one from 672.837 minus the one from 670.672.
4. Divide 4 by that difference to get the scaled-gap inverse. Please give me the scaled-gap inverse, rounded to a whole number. -1434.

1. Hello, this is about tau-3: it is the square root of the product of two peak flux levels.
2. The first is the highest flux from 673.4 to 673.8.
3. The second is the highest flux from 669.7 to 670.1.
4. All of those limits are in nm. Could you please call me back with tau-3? 17.78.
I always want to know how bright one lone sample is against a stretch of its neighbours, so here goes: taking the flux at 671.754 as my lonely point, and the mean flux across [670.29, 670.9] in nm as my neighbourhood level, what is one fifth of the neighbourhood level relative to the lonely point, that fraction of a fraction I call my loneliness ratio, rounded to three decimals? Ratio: 0.203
